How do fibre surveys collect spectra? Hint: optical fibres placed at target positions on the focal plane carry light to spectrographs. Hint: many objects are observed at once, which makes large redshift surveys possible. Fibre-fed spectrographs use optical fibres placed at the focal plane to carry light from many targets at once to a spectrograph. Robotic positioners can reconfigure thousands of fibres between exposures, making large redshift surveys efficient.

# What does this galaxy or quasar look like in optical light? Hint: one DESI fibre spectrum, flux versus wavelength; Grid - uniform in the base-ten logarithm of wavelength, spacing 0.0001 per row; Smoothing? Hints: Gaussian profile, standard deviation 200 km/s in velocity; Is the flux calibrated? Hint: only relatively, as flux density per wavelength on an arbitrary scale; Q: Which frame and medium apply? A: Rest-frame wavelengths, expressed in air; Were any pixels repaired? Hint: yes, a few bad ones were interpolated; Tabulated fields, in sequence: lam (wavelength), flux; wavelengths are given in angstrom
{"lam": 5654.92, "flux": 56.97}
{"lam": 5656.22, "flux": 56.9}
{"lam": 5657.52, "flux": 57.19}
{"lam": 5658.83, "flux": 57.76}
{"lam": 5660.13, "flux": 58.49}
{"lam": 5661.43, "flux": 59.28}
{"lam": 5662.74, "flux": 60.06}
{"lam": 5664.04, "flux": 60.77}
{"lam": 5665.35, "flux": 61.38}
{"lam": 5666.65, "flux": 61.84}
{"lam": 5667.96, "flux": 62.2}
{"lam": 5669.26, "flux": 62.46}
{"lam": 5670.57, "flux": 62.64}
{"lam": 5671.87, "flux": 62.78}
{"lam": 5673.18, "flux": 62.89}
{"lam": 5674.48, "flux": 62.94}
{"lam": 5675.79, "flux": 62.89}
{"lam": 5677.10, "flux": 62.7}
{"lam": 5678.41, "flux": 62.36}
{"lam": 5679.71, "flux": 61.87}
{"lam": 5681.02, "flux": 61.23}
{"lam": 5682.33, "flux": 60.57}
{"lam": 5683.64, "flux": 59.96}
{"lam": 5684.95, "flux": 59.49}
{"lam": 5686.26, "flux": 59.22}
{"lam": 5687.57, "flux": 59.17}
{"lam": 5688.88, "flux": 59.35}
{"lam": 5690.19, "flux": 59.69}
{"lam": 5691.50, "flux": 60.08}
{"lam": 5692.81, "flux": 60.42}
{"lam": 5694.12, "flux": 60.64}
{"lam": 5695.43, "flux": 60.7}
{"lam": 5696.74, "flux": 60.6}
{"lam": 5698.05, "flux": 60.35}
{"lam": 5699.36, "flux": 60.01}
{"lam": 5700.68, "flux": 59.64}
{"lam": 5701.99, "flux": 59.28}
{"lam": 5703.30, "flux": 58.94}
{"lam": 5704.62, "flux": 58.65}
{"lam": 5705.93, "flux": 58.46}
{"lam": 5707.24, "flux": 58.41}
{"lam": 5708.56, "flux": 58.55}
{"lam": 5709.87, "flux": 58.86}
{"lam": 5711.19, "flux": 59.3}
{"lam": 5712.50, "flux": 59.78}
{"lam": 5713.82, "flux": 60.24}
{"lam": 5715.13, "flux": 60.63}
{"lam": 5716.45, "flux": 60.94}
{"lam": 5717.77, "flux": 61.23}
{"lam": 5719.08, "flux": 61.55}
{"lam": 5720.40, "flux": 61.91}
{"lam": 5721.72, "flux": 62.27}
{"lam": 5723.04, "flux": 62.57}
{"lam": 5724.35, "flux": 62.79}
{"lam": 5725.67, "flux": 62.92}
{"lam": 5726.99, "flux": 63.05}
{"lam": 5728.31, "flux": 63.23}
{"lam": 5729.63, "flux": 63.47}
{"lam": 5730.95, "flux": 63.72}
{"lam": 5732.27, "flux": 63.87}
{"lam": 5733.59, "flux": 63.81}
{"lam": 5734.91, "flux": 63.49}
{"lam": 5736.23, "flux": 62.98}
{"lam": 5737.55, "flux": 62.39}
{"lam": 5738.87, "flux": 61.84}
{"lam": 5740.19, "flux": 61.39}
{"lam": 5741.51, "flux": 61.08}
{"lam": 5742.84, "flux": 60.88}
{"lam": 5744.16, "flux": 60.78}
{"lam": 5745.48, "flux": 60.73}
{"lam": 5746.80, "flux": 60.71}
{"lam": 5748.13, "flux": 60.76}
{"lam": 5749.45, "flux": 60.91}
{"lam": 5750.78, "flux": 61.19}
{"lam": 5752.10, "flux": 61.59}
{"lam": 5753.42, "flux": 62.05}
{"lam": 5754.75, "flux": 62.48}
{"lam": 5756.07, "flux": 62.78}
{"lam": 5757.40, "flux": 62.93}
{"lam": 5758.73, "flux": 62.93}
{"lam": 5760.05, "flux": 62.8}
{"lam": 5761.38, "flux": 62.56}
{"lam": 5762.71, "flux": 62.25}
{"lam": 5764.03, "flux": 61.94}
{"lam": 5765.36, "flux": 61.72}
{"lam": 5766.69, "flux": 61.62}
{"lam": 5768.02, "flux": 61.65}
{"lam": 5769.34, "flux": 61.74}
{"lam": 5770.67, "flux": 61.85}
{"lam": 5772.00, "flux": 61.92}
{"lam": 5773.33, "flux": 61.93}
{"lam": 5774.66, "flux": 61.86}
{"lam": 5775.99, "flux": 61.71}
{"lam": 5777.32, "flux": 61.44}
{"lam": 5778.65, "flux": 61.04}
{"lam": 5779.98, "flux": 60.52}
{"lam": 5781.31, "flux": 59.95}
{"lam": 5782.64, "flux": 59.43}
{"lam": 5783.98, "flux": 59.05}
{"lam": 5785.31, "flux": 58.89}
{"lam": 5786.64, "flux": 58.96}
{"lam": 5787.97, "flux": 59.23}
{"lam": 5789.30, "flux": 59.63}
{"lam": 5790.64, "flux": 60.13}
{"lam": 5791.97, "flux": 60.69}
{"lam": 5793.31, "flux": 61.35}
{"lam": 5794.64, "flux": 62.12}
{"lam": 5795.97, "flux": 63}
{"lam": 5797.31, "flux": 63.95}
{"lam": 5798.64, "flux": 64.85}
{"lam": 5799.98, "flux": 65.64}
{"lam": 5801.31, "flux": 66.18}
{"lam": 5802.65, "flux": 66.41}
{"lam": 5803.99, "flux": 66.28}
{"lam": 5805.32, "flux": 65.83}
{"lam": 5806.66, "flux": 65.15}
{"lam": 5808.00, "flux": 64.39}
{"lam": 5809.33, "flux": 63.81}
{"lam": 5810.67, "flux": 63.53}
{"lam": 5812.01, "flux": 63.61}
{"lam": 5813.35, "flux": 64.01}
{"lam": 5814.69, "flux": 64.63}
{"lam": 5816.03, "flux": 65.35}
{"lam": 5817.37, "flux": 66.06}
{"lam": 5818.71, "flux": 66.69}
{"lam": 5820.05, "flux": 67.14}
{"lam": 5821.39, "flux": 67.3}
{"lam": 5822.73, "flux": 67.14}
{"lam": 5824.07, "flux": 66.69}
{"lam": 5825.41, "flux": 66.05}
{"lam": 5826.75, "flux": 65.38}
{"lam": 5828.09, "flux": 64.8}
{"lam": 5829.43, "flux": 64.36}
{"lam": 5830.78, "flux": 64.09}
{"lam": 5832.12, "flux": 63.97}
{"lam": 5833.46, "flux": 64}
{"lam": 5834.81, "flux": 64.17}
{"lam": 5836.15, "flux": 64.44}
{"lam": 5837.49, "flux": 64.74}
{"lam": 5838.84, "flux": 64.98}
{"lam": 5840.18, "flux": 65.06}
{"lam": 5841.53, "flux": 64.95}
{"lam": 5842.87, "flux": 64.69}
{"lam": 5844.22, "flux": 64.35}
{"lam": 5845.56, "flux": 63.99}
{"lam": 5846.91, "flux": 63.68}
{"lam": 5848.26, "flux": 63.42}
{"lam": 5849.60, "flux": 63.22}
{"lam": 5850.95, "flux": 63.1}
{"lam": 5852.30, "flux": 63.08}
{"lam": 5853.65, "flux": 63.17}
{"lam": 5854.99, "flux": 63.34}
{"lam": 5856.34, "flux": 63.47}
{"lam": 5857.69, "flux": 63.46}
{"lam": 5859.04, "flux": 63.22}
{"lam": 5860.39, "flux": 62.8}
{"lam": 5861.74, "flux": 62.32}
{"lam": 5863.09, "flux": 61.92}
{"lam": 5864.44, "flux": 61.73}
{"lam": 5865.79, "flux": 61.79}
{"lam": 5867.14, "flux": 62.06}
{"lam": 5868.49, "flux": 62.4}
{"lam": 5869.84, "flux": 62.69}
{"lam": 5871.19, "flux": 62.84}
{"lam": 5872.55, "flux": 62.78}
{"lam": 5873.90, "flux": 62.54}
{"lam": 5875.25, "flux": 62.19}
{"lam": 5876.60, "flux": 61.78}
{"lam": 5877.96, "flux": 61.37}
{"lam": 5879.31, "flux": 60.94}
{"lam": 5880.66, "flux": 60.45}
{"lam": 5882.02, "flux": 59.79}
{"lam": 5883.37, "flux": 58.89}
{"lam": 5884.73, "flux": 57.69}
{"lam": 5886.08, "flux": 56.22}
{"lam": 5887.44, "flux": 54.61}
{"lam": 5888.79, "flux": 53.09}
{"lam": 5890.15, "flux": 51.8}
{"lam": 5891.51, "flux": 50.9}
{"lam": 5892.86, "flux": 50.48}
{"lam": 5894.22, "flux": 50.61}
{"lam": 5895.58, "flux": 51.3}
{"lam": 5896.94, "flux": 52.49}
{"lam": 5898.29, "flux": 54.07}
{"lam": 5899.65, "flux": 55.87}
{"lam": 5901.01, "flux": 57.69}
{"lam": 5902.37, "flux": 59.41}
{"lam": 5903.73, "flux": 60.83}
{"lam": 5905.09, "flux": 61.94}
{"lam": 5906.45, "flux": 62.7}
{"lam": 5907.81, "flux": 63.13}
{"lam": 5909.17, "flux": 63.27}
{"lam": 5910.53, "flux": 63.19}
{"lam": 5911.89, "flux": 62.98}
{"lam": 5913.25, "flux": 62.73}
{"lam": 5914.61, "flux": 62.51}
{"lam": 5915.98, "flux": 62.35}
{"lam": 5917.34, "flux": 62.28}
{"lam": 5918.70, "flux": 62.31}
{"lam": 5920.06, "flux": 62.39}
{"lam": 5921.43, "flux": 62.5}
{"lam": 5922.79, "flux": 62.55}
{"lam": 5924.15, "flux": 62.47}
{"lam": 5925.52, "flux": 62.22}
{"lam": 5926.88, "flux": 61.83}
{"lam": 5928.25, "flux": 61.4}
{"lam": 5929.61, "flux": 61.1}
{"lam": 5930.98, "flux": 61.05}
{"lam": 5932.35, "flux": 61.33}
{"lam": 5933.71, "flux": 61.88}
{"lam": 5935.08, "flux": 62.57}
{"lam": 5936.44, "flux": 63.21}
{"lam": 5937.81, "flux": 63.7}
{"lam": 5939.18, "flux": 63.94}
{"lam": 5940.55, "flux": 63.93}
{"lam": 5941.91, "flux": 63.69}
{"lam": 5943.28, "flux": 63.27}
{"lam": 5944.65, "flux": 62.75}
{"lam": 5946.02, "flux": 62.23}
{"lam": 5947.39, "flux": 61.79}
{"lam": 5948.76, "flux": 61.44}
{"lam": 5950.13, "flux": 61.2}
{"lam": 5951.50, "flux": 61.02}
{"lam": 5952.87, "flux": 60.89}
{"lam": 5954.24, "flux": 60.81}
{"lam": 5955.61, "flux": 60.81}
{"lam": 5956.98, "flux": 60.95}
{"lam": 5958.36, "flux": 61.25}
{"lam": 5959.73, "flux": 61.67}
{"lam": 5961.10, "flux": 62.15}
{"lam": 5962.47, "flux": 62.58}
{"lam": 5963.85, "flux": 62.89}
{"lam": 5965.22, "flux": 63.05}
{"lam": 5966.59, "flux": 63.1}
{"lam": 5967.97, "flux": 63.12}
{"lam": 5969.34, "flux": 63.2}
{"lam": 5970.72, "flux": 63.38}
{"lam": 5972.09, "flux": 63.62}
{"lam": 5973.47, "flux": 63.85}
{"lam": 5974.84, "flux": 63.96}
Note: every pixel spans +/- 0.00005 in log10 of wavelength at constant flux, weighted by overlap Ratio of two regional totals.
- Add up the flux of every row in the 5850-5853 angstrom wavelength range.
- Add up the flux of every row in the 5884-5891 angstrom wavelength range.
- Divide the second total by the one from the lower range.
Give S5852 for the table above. 2.2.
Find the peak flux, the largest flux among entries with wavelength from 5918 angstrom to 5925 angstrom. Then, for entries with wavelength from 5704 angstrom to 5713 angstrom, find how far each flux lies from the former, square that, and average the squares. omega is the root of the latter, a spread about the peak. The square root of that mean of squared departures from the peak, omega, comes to 3.7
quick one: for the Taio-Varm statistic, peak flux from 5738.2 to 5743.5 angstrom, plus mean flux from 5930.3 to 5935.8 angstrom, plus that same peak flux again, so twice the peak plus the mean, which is 185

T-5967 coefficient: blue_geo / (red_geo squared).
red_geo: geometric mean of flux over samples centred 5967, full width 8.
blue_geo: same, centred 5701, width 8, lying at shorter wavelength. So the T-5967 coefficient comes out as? 0.0149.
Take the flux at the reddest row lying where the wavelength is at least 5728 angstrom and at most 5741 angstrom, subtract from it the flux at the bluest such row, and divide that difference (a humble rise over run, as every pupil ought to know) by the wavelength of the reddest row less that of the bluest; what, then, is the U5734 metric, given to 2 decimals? -0.15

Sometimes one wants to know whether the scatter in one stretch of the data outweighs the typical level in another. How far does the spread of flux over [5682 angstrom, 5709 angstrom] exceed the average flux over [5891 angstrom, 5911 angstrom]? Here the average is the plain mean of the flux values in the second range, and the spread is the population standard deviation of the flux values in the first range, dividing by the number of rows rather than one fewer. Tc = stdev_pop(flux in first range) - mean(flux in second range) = -56.4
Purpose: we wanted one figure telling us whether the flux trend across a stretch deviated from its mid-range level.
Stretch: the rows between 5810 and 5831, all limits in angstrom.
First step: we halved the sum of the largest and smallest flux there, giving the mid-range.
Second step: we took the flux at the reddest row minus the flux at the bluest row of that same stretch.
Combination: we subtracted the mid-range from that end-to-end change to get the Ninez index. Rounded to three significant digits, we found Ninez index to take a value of -64.9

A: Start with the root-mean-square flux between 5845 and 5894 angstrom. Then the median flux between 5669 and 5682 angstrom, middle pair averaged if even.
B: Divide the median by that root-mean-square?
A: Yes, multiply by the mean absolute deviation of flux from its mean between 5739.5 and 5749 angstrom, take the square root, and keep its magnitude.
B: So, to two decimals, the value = 0.44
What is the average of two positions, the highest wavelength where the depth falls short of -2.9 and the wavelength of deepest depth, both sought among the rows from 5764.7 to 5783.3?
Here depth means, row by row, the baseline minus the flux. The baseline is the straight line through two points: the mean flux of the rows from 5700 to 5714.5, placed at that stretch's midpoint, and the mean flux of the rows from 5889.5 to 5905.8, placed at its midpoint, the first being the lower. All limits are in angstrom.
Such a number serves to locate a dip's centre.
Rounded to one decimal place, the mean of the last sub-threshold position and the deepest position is 5781.3 angstrom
